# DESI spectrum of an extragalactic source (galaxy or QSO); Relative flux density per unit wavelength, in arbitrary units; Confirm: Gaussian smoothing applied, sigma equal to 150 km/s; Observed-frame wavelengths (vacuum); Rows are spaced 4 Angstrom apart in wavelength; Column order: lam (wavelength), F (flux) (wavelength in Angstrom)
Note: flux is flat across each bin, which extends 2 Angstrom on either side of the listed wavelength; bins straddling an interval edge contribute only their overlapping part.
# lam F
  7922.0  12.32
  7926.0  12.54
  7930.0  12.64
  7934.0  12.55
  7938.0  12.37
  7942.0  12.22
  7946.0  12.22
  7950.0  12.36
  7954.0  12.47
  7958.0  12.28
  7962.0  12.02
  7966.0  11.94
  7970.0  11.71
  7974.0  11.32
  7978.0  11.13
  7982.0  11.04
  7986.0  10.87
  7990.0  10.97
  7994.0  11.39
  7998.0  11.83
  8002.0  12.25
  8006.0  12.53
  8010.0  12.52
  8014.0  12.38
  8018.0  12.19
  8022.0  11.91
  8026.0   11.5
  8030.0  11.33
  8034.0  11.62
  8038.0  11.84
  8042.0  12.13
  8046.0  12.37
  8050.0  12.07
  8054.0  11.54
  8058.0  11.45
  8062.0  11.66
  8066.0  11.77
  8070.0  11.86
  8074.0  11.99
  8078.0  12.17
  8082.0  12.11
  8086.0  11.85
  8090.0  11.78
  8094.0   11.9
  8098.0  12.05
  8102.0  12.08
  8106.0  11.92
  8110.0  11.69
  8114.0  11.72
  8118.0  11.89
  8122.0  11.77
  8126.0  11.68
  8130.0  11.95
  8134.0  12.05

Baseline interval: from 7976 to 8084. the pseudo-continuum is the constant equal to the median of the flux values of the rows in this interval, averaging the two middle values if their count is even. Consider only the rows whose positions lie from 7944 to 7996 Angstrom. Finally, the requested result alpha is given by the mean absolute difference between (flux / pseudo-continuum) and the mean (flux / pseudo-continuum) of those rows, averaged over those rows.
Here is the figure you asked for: 0.043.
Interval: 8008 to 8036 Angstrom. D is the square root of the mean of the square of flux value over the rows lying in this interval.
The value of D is 11.9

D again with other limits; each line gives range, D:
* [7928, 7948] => 12.4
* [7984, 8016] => 11.9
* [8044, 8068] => 11.8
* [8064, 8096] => 11.9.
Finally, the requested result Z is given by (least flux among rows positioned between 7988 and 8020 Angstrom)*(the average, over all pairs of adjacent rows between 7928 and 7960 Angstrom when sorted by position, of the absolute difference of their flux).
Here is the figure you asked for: 1.35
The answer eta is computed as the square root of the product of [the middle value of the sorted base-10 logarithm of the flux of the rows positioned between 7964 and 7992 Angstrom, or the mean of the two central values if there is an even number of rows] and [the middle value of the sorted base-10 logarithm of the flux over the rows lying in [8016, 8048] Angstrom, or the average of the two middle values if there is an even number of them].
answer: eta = 1.060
